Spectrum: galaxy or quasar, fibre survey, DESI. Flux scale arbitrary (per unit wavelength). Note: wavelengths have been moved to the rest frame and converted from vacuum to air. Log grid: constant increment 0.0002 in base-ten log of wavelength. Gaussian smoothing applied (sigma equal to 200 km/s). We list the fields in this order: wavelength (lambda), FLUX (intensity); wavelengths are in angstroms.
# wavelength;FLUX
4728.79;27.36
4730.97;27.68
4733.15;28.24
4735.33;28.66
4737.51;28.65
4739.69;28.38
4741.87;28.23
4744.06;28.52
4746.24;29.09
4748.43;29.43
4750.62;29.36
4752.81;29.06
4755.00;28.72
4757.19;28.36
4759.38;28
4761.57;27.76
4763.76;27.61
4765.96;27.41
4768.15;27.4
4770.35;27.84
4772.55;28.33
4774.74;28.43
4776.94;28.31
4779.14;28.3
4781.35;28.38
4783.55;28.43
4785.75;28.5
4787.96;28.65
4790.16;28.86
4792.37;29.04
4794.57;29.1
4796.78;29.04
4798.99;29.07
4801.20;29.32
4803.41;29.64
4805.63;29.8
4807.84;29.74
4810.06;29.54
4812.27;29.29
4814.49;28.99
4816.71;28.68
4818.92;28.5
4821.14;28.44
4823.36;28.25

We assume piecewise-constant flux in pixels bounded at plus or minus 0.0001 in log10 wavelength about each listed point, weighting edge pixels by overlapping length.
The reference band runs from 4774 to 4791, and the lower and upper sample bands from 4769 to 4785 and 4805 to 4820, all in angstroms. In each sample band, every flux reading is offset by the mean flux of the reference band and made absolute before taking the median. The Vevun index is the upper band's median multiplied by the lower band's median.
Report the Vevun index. 0.12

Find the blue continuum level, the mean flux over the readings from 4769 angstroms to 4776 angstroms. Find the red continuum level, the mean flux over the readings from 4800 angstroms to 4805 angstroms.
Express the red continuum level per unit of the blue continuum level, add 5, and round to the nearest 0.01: 6.05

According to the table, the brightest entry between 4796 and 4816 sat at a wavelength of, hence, 4805.63 angstroms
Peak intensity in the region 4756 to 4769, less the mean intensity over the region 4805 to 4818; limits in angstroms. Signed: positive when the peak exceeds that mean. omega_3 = -1.0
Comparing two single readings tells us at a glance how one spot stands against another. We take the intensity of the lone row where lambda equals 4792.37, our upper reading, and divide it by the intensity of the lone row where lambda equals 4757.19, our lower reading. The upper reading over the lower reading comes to 1.02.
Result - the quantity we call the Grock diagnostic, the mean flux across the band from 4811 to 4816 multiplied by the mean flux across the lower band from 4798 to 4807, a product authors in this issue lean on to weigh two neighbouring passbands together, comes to 858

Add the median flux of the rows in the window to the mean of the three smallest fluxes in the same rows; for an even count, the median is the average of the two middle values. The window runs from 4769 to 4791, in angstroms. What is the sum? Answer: 56.6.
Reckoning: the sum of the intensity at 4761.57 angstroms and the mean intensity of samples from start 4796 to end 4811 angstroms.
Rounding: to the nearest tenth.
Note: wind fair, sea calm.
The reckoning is 57.2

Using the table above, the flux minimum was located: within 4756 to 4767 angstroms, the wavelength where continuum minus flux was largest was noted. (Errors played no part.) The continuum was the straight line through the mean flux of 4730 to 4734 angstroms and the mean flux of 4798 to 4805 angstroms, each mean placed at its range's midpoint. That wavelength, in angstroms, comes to 4765.96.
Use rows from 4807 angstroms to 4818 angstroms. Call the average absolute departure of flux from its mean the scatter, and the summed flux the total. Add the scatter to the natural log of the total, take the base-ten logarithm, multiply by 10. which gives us 7.3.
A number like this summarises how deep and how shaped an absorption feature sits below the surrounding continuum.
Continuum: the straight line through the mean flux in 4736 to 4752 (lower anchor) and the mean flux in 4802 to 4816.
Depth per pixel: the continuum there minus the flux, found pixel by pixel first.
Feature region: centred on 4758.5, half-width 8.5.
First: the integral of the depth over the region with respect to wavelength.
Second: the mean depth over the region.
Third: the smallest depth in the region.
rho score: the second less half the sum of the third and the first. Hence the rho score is -5.0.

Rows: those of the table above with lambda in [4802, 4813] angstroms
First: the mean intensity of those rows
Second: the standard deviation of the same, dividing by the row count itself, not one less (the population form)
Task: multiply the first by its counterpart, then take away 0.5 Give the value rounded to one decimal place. 4.8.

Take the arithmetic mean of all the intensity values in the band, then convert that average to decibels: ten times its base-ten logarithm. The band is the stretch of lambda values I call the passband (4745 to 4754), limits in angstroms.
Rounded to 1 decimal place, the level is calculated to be 14.7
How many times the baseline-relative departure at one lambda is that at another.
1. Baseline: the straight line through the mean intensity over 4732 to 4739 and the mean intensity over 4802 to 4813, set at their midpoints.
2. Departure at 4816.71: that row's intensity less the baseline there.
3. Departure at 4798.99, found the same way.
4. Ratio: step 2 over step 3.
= 2.64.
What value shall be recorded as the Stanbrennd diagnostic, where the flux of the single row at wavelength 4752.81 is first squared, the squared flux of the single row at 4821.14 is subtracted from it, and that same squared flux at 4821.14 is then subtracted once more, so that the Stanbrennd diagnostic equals -773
